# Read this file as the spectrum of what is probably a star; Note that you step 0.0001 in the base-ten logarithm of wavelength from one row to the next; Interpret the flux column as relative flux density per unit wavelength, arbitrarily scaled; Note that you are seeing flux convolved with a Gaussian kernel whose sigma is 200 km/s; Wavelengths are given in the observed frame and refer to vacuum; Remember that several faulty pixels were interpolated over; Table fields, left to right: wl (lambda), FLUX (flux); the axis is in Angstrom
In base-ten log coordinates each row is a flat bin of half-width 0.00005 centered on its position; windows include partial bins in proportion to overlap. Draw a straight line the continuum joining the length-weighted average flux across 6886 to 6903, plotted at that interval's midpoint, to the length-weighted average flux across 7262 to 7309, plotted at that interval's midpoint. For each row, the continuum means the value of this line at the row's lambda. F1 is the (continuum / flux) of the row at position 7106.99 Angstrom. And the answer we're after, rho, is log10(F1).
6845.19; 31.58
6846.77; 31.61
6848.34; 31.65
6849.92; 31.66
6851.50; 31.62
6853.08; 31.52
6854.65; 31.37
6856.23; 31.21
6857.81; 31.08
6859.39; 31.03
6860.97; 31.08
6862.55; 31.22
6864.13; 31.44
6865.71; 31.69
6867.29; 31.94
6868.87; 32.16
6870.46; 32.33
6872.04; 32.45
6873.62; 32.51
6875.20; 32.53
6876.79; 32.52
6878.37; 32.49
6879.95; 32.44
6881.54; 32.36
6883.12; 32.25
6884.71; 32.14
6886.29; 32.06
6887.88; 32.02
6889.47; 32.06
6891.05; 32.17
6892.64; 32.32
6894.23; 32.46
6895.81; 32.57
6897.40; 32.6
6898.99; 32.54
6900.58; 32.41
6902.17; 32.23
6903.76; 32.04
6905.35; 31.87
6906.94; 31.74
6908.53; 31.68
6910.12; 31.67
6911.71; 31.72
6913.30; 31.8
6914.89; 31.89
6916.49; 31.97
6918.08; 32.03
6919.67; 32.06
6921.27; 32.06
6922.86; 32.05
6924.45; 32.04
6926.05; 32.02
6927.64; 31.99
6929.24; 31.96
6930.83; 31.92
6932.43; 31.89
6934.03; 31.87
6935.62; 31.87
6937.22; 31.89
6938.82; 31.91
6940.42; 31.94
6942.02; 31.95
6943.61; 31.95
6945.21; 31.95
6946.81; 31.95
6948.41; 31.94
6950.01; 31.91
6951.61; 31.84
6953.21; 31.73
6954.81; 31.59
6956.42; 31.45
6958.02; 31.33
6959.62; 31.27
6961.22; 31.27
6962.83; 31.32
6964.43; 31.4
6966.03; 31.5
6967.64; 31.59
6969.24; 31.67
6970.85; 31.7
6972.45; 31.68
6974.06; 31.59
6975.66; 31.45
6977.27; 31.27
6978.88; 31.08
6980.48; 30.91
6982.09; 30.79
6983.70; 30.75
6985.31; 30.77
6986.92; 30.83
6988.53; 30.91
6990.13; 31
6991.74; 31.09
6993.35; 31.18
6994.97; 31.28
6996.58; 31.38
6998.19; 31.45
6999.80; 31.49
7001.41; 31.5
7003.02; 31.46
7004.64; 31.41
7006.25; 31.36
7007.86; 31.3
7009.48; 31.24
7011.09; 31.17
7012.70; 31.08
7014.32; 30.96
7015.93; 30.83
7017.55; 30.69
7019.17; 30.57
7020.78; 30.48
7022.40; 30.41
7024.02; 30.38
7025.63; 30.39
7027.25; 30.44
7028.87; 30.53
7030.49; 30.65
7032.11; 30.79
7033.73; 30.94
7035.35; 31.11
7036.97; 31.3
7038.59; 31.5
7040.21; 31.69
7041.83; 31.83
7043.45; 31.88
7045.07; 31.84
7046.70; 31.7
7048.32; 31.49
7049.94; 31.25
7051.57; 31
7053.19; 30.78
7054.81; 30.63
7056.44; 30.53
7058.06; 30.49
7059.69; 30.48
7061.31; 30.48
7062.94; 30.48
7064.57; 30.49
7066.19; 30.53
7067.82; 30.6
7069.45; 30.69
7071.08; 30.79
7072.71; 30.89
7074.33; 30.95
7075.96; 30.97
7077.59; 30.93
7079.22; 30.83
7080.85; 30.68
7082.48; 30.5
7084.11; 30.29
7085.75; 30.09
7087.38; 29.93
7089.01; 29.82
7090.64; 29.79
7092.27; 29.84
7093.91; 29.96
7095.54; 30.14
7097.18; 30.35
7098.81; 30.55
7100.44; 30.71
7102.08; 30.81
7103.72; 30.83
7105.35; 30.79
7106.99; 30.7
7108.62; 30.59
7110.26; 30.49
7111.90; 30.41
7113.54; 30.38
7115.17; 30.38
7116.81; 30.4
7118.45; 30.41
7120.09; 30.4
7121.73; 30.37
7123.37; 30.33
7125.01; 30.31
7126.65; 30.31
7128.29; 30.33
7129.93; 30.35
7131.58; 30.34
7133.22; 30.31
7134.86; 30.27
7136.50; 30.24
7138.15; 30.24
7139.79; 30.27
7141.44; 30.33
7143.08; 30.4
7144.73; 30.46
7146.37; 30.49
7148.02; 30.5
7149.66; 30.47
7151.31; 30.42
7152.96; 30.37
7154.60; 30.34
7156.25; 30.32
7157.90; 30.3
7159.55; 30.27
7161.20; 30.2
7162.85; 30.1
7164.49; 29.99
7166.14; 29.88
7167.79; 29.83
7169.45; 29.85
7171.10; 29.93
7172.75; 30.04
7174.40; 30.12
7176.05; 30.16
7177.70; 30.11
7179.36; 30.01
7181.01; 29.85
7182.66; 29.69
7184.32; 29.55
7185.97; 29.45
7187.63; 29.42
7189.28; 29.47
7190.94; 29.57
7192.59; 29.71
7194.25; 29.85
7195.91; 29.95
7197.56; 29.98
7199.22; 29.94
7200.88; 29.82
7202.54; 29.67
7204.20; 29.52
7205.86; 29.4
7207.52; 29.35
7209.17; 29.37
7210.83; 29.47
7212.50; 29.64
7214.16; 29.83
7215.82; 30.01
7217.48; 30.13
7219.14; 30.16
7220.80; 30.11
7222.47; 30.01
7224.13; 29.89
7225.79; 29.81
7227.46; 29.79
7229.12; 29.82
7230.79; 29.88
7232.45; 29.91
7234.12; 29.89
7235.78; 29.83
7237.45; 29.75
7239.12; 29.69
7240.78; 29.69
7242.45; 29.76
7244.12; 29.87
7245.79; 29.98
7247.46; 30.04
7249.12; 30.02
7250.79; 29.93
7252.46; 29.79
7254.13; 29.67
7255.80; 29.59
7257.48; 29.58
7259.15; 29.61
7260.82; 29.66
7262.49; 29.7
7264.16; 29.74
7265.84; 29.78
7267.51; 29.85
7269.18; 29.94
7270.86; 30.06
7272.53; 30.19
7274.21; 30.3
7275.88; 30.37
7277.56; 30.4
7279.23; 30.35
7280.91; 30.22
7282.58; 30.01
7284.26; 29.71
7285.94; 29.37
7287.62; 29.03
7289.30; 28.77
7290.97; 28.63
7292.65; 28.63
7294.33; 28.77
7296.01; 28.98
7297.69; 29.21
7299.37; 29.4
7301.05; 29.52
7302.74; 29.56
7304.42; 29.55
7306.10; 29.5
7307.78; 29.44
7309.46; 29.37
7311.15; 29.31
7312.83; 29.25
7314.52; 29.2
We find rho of 0.0020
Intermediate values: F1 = 1.00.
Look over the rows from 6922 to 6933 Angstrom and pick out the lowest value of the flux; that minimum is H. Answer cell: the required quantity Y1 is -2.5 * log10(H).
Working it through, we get -3.76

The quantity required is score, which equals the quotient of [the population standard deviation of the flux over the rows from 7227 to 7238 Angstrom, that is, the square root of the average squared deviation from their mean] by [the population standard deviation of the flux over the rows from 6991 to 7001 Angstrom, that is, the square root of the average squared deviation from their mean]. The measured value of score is 0.37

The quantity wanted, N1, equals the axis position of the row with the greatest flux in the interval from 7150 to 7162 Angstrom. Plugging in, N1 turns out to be 7151.31 Angstrom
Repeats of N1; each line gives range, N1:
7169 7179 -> 7176.05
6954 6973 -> 6970.85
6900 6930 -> 6900.58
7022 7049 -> 7043.45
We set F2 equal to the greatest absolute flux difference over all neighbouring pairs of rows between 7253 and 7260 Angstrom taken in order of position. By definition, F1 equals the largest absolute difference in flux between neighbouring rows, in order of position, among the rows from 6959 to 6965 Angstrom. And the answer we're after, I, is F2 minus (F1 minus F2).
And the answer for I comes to 0.08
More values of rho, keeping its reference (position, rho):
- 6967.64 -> 0.0029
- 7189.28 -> 0.0116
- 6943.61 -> 0.0003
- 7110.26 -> 0.0046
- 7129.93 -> 0.0047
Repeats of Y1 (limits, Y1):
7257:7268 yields -3.68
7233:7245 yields -3.68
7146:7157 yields -3.70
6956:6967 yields -3.74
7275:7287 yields -3.67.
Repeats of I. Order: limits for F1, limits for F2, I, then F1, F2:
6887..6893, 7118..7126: -0.07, 0.150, 0.04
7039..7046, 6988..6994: 0.04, 0.140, 0.09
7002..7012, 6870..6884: 0.17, 0.070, 0.12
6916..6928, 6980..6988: 0.18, 0.060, 0.12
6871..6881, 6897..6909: 0.32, 0.060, 0.19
